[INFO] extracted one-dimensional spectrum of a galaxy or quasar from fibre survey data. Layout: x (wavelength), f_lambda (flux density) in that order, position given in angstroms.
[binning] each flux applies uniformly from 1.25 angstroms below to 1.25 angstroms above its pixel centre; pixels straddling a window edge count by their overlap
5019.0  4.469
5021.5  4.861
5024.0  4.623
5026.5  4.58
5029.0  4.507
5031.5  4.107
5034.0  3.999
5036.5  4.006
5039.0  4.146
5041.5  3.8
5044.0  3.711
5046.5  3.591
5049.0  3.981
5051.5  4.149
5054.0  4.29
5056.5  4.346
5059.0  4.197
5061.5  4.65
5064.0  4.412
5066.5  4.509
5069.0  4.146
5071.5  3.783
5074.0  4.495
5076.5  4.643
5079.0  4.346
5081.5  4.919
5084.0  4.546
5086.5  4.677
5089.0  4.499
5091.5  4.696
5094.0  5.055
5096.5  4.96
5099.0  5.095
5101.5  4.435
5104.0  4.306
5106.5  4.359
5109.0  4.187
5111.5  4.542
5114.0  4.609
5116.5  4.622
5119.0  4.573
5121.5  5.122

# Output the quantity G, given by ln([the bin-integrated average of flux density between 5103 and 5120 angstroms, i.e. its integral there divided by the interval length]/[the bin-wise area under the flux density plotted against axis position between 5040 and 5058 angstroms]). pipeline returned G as -2.78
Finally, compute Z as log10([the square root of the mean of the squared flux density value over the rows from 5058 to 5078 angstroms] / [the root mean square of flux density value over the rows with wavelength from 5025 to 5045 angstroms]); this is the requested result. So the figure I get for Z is 0.03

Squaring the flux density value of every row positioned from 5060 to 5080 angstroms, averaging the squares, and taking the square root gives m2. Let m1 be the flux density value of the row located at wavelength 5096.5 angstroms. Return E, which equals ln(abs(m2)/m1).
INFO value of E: -0.12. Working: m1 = 4.96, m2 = 4.4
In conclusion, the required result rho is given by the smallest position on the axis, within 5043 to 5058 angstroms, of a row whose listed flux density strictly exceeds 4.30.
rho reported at 5056.5 angstroms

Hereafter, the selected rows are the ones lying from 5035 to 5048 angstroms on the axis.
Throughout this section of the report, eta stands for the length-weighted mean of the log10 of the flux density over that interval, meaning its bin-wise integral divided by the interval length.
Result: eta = 0.586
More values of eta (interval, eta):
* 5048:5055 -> 0.617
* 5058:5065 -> 0.646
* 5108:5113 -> 0.642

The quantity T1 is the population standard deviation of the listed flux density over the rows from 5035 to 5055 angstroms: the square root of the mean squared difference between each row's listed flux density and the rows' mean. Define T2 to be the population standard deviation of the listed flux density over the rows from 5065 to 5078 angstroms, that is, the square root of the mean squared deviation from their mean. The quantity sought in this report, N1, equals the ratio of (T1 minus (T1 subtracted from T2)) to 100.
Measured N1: 0.0014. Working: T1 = 0.23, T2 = 0.31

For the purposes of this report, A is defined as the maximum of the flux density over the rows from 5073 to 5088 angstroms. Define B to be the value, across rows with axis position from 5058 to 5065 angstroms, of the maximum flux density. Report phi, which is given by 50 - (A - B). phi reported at 49.73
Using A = 4.919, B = 4.65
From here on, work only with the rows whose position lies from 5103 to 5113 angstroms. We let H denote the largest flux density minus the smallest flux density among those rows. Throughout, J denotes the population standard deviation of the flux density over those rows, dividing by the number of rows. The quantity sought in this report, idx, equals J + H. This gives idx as 0.5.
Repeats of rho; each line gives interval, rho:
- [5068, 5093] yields 5074.0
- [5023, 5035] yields 5024.0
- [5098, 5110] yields 5099.0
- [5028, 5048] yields 5029.0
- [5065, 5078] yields 5066.5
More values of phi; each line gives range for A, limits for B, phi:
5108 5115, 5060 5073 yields 50.04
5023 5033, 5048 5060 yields 49.72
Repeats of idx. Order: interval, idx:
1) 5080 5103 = 0.9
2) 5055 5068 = 0.6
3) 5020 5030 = 0.5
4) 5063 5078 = 1.1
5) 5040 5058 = 1.0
